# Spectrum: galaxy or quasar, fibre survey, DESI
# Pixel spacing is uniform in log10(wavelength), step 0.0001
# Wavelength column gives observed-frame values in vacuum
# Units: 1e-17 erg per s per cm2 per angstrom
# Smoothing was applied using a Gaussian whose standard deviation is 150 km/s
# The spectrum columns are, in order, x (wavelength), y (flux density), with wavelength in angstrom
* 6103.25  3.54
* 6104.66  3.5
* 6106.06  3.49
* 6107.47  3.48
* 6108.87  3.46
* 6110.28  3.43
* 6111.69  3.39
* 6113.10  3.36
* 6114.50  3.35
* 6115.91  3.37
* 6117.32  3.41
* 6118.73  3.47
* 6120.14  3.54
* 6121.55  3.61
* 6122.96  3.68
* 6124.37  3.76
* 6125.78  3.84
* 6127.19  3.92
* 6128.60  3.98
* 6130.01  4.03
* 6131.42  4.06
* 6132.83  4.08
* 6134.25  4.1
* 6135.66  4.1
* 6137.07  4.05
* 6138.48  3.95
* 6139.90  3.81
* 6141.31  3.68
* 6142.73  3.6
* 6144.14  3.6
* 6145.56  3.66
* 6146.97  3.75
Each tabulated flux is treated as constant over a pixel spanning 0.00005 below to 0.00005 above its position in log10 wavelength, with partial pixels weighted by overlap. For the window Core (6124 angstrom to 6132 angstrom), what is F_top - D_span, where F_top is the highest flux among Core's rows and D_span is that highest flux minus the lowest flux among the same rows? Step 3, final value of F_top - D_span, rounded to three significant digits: 3.76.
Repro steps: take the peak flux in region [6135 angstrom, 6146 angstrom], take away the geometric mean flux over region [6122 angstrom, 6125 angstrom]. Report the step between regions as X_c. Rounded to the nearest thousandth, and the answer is 0.380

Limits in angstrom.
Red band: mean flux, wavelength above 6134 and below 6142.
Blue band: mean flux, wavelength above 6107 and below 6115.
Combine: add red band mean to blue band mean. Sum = 7.36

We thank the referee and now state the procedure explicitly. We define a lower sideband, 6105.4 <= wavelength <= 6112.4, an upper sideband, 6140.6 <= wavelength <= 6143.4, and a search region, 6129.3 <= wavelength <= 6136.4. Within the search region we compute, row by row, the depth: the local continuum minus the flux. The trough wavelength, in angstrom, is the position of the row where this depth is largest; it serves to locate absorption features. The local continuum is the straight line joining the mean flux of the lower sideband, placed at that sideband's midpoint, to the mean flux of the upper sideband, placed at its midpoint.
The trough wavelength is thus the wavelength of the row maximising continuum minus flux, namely 6130.01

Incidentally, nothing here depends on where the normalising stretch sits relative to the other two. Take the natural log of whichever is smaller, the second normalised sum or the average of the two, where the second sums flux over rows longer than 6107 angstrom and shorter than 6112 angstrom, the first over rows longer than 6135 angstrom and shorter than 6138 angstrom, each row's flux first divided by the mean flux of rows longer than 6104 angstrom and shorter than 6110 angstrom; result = 1.1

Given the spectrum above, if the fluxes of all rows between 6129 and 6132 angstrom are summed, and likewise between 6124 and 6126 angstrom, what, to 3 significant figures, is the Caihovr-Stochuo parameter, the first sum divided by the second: 1.06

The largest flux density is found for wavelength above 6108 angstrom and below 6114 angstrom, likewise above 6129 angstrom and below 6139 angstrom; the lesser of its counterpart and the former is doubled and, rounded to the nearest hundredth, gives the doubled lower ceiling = 6.92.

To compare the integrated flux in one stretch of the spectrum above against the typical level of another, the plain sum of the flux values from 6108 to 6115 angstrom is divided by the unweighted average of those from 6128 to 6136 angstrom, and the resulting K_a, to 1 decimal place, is 4.2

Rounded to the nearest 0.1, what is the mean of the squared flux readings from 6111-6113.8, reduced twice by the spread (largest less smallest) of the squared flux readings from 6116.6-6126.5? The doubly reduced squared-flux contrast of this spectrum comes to 5.2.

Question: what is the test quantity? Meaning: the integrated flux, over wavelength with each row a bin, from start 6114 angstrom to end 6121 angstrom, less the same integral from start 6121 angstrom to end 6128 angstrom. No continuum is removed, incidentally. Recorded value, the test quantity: -2.4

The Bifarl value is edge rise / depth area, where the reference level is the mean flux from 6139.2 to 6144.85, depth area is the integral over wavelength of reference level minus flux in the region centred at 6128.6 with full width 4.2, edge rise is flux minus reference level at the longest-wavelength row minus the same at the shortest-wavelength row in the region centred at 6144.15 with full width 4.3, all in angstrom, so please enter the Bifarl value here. -0.05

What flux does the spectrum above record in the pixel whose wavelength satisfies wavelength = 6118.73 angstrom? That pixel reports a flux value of 3.47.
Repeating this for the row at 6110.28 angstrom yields 3.43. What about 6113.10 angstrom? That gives 3.36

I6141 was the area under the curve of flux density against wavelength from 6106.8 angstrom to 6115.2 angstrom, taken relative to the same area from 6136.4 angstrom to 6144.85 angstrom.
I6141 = 0.90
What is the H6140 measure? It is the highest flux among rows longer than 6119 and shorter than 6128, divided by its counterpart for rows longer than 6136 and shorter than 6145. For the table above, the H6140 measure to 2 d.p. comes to 0.97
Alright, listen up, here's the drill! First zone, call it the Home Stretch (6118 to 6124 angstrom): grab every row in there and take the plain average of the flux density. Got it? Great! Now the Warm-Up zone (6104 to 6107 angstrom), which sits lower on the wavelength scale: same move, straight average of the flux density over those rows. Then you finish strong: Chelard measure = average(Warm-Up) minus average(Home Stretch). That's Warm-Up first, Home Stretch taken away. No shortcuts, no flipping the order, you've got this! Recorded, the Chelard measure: -0.1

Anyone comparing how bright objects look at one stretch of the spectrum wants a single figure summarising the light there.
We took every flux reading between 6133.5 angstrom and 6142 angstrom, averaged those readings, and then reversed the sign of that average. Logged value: -3.95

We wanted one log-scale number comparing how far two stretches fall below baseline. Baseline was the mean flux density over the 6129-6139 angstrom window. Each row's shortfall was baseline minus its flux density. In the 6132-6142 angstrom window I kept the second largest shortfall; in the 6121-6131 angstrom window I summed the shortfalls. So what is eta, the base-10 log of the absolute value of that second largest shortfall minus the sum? 0.12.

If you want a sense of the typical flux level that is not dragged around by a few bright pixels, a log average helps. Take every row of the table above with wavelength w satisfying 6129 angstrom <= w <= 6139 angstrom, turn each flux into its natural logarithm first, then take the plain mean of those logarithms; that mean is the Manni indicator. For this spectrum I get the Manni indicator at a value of 1.40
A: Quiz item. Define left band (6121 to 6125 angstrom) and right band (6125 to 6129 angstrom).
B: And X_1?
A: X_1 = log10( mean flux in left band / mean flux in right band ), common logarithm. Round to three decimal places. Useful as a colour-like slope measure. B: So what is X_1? -0.026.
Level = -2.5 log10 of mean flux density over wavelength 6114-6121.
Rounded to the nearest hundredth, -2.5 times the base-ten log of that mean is -1.34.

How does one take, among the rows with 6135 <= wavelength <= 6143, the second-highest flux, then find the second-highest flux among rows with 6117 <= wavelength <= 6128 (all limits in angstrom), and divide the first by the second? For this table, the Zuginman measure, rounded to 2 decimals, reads 1.05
